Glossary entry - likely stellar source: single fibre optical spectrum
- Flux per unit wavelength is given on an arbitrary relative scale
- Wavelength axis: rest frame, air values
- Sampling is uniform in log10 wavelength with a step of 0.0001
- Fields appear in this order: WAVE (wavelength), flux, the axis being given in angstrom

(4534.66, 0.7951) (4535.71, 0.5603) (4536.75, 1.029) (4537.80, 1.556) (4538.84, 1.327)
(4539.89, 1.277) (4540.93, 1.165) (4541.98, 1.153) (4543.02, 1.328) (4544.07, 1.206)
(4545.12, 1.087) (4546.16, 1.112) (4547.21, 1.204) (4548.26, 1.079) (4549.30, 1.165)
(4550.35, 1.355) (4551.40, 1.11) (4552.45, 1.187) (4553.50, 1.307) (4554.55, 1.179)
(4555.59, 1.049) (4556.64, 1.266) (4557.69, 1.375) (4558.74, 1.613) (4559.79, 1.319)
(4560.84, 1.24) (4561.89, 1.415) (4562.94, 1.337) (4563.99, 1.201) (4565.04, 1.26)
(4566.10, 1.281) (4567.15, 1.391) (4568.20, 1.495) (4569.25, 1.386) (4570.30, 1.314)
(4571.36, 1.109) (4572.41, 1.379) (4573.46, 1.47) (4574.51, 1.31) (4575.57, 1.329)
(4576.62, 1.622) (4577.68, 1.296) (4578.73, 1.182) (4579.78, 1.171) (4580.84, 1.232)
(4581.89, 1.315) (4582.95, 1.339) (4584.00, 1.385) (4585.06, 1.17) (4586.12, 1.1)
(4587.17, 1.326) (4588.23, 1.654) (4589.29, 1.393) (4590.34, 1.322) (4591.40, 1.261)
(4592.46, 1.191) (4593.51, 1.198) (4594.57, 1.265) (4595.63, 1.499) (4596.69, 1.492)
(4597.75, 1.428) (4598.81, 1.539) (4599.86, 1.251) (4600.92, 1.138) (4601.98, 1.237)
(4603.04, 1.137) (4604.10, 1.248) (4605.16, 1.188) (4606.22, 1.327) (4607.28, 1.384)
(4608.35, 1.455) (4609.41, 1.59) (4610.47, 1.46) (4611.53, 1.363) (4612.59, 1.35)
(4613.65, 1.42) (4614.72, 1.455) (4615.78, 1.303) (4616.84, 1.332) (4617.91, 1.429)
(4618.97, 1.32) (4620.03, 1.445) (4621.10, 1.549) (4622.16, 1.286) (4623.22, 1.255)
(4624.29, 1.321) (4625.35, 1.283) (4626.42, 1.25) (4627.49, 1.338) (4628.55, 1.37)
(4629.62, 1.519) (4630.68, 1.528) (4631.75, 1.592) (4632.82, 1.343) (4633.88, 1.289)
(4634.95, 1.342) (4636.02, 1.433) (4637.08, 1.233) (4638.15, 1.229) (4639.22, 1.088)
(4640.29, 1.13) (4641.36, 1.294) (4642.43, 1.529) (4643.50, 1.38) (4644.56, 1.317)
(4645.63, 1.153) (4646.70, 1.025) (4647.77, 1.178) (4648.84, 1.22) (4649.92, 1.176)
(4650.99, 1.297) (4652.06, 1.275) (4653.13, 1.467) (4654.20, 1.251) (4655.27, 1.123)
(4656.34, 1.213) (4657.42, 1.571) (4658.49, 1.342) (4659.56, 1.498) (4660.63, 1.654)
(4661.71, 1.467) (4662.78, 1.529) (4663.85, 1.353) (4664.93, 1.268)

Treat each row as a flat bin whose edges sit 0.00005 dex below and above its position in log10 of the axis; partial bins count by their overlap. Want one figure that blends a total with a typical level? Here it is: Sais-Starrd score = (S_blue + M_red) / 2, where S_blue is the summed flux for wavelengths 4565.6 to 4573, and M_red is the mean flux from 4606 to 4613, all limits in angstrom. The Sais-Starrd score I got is 5.39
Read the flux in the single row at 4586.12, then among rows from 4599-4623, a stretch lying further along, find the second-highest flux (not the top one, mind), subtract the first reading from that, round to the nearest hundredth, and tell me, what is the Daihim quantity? 0.45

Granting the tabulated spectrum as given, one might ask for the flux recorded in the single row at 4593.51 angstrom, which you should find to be 1.198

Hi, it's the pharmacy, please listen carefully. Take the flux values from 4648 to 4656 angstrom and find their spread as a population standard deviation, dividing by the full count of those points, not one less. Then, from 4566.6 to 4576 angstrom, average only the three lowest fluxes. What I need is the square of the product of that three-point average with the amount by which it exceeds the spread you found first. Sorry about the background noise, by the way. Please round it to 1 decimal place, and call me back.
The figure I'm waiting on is 2.0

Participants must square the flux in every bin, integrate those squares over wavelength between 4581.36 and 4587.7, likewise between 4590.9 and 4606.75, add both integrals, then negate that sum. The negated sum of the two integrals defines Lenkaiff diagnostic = -37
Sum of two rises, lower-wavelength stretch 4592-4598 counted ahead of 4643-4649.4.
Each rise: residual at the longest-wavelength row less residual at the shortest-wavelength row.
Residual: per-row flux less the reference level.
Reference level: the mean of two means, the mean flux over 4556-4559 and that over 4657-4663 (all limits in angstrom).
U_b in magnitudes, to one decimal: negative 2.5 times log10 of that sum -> 2.8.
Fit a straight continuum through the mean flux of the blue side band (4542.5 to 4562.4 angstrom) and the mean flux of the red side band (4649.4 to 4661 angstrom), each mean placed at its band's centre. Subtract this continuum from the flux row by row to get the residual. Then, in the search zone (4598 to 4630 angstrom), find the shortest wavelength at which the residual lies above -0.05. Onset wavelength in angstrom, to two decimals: 4598.81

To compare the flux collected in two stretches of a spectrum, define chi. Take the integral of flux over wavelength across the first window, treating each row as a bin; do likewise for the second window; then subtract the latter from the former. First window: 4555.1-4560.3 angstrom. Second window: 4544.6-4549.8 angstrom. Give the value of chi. 1.0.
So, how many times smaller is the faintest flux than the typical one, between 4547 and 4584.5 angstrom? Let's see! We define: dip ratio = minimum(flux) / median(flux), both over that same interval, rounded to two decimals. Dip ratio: 0.80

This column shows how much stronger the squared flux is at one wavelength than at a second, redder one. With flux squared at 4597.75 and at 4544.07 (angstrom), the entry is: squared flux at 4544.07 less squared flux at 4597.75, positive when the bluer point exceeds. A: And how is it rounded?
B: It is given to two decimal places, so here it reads -0.58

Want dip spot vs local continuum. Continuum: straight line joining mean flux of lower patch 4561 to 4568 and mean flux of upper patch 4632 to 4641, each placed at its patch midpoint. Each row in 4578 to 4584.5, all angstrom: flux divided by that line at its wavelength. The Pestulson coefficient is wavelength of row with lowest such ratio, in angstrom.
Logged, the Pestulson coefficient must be 4579.78 angstrom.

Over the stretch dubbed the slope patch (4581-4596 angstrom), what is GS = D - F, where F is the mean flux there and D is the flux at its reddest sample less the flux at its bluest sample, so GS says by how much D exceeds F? -1.13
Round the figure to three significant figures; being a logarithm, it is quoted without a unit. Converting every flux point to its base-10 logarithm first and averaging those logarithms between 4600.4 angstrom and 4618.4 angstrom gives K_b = 0.126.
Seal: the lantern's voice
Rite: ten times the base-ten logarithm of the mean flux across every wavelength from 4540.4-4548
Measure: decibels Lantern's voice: 0.7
